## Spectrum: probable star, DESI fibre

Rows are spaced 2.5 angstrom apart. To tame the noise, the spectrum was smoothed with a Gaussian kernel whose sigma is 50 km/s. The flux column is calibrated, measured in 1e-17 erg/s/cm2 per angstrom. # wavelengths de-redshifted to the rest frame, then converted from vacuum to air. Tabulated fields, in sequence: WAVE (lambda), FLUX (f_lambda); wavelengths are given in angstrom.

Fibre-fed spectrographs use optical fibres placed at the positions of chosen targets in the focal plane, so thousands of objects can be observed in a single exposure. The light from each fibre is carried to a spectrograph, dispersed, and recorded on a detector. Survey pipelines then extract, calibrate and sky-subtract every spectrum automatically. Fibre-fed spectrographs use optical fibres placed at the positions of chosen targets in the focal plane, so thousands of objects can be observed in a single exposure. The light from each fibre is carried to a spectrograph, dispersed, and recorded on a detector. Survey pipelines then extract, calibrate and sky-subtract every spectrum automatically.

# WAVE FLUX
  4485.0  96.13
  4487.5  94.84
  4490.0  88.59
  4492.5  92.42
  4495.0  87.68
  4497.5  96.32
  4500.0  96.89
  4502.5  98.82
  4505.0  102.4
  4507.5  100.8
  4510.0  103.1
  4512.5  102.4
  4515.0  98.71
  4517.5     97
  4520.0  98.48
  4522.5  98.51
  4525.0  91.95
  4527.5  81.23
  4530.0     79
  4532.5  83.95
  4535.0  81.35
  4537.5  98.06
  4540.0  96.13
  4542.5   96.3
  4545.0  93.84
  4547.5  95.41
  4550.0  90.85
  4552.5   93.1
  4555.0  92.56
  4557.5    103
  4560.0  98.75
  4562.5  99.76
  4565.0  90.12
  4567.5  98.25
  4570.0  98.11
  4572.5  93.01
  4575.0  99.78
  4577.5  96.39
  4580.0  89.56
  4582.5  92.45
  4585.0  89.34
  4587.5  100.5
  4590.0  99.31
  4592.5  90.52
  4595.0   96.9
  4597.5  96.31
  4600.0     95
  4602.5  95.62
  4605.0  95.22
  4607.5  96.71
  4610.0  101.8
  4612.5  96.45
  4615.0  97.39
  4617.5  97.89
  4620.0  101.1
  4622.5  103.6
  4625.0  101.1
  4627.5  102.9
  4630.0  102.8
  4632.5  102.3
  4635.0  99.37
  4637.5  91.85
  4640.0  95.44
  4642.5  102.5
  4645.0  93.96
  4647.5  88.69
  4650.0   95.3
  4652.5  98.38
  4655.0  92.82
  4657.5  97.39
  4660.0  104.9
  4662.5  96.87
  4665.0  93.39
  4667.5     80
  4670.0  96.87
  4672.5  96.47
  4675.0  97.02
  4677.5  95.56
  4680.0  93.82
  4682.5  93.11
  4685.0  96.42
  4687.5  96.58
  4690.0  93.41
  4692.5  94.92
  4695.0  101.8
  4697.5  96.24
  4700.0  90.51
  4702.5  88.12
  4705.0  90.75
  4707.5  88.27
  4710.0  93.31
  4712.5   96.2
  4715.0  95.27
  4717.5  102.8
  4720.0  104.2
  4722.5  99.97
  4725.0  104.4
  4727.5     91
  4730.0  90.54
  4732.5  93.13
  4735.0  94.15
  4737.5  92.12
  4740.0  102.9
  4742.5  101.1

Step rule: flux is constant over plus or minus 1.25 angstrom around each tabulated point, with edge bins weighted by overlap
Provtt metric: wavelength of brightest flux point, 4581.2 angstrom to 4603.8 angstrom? 4587.5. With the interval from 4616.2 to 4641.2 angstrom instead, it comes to 4622.5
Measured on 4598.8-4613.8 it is 4610.0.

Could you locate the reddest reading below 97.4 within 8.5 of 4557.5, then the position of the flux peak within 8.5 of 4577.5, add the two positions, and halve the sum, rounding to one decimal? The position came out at 4570.0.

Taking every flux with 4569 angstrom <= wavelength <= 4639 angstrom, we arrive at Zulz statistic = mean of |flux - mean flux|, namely 3.31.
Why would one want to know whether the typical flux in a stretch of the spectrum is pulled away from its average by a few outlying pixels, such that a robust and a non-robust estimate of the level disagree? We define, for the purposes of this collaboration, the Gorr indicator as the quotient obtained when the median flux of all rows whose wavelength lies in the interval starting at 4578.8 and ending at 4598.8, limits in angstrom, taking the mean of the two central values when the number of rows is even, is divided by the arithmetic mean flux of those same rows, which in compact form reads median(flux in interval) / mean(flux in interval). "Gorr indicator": 1.00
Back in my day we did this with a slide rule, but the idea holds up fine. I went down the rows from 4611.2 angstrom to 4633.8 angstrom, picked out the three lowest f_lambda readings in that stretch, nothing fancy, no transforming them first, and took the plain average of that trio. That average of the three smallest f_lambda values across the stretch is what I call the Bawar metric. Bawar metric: 97.2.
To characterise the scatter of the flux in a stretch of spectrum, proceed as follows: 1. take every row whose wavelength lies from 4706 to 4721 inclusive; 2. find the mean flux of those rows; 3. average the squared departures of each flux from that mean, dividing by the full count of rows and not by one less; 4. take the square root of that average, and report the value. 5.45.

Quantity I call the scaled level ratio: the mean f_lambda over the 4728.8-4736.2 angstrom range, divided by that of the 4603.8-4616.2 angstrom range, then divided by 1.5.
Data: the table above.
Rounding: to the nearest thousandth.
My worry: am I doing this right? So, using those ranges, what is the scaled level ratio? 0.633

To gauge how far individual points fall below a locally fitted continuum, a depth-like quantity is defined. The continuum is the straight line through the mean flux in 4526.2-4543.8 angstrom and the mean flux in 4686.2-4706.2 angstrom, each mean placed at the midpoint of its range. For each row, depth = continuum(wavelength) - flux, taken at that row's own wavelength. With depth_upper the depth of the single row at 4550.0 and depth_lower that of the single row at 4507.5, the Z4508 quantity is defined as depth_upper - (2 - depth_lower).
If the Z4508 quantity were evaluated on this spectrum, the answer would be -18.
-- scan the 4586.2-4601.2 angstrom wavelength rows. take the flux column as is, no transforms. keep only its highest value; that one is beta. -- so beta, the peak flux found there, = 100.5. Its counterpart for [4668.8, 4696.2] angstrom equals 101.8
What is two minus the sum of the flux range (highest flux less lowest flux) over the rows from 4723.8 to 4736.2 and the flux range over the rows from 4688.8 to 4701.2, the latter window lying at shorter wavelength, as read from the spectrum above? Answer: -23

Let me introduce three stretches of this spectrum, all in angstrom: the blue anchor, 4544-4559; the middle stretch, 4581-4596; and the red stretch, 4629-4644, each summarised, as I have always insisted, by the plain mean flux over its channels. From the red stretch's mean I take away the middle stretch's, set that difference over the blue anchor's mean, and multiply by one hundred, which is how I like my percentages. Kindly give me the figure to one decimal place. 4.4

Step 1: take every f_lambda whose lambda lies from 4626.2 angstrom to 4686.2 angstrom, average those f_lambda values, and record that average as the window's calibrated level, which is 96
